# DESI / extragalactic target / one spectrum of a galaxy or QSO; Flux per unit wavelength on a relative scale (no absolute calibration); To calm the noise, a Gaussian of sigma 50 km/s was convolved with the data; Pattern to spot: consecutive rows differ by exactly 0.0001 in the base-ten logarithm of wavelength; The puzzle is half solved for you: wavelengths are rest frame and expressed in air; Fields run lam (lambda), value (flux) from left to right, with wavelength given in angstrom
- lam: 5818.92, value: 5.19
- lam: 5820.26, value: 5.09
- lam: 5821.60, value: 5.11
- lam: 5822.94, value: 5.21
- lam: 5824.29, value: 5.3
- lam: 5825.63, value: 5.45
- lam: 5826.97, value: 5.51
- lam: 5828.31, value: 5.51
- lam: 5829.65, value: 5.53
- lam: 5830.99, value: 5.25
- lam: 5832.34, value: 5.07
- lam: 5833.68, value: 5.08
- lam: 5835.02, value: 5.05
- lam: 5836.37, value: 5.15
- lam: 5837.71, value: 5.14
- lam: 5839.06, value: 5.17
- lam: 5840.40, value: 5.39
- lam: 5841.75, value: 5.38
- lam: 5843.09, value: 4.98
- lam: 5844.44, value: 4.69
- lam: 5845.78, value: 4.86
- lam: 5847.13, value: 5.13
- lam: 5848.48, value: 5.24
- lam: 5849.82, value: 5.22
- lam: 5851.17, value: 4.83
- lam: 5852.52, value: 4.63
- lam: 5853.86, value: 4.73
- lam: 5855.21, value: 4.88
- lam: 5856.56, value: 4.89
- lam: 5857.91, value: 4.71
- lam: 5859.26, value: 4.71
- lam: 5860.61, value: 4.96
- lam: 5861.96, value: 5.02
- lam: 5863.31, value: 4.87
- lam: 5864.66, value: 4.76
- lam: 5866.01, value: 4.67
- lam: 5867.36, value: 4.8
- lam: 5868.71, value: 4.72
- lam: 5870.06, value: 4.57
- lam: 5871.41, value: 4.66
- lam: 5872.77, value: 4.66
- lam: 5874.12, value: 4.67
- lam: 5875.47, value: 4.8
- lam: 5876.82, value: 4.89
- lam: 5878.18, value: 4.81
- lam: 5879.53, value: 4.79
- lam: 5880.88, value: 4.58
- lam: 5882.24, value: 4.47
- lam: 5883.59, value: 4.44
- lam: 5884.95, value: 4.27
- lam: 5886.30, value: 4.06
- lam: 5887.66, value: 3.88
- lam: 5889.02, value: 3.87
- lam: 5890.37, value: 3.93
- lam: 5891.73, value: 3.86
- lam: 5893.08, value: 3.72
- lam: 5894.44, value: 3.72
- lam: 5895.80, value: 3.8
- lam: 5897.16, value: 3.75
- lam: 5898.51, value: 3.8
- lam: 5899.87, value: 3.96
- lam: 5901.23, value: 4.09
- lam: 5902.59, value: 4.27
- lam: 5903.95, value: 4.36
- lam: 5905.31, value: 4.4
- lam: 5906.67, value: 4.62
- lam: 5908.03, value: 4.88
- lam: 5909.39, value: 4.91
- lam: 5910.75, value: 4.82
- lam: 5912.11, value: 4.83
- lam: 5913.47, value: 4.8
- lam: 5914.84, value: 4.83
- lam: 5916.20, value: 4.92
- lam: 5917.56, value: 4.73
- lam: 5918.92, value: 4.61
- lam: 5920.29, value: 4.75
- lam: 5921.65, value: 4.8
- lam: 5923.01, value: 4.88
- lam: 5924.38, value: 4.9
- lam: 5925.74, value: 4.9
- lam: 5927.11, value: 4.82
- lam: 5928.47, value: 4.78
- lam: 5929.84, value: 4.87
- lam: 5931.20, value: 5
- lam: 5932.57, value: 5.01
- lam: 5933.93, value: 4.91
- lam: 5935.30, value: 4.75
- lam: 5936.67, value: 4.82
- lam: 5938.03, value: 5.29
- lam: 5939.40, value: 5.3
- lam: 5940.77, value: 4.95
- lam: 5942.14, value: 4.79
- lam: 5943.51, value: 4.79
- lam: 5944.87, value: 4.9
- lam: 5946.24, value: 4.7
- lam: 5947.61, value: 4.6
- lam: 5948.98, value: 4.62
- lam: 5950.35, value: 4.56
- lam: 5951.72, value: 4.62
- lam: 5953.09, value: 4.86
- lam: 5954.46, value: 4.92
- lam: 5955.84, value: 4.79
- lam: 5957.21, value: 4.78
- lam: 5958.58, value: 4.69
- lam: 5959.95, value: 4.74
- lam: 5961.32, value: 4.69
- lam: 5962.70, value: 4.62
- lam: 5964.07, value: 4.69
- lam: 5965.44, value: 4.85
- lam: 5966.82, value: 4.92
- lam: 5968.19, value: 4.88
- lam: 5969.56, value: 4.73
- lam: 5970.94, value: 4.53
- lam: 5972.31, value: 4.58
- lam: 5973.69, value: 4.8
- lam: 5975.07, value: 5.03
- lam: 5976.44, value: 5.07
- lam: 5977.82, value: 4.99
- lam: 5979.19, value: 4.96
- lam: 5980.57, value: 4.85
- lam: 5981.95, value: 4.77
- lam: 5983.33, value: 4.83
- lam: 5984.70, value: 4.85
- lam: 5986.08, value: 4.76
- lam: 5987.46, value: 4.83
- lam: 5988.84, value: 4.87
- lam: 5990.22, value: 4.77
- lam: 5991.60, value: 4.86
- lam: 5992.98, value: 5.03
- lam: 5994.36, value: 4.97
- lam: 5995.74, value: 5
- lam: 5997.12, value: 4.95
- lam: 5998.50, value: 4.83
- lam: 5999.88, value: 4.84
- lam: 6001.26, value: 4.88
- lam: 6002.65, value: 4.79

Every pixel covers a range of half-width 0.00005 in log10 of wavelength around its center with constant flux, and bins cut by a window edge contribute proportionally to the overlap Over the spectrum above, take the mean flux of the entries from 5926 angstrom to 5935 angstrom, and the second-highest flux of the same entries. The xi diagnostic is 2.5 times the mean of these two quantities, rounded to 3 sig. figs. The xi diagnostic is 12.4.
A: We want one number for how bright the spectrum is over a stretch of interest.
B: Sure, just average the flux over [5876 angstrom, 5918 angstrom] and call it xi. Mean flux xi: 4.36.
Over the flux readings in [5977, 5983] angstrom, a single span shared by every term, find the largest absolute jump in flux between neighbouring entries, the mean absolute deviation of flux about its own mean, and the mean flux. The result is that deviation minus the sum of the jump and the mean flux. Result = -4.92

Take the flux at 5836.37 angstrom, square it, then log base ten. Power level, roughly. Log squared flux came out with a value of 1.42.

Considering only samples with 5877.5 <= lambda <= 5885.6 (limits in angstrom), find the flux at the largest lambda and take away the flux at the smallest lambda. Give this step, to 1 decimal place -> -0.5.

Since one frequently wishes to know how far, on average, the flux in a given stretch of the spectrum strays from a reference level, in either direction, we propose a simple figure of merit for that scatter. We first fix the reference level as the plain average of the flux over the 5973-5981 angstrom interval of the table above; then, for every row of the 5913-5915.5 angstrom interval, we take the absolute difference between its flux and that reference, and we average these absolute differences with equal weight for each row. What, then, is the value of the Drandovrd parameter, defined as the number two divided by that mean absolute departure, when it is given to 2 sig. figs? 15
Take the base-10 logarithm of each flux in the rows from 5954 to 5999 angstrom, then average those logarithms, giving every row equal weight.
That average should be 0.684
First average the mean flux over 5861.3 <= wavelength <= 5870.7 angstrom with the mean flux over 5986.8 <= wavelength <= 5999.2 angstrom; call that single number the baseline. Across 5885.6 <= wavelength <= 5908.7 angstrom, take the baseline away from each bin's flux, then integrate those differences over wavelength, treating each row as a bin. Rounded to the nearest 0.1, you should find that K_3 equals -18.0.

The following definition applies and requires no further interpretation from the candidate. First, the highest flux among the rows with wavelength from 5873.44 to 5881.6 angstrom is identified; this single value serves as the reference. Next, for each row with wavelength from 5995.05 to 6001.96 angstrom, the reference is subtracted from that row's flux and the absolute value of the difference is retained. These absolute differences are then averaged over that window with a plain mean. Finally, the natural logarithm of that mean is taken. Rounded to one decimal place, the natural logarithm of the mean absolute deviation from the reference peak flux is -2.8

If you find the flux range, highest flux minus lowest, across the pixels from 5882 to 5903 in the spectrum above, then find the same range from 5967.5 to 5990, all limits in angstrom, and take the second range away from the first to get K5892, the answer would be 0.21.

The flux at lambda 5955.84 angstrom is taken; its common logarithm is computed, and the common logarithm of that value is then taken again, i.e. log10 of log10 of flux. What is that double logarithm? -0.167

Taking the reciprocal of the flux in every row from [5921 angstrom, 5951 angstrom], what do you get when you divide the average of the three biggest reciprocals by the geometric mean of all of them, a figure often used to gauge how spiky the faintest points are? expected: 1.06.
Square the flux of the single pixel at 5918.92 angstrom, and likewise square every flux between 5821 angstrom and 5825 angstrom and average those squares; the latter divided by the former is 1.28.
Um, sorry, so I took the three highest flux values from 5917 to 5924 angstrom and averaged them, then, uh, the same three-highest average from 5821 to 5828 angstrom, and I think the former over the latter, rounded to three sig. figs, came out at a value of 0.887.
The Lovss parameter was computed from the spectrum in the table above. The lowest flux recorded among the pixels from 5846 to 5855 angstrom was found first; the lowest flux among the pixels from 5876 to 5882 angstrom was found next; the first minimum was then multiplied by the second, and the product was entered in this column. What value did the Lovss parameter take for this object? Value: 21.2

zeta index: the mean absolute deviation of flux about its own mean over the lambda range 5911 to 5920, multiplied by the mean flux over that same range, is 0.37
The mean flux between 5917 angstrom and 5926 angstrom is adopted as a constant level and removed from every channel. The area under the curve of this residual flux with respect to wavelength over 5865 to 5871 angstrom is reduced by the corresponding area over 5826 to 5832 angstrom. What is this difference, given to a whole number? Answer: -4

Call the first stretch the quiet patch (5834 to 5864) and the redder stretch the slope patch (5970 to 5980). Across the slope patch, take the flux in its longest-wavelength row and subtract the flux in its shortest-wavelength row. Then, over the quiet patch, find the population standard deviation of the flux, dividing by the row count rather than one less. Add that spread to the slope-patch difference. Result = 0.6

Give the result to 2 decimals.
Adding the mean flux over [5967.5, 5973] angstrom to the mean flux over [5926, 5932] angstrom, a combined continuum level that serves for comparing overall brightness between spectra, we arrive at 9.55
